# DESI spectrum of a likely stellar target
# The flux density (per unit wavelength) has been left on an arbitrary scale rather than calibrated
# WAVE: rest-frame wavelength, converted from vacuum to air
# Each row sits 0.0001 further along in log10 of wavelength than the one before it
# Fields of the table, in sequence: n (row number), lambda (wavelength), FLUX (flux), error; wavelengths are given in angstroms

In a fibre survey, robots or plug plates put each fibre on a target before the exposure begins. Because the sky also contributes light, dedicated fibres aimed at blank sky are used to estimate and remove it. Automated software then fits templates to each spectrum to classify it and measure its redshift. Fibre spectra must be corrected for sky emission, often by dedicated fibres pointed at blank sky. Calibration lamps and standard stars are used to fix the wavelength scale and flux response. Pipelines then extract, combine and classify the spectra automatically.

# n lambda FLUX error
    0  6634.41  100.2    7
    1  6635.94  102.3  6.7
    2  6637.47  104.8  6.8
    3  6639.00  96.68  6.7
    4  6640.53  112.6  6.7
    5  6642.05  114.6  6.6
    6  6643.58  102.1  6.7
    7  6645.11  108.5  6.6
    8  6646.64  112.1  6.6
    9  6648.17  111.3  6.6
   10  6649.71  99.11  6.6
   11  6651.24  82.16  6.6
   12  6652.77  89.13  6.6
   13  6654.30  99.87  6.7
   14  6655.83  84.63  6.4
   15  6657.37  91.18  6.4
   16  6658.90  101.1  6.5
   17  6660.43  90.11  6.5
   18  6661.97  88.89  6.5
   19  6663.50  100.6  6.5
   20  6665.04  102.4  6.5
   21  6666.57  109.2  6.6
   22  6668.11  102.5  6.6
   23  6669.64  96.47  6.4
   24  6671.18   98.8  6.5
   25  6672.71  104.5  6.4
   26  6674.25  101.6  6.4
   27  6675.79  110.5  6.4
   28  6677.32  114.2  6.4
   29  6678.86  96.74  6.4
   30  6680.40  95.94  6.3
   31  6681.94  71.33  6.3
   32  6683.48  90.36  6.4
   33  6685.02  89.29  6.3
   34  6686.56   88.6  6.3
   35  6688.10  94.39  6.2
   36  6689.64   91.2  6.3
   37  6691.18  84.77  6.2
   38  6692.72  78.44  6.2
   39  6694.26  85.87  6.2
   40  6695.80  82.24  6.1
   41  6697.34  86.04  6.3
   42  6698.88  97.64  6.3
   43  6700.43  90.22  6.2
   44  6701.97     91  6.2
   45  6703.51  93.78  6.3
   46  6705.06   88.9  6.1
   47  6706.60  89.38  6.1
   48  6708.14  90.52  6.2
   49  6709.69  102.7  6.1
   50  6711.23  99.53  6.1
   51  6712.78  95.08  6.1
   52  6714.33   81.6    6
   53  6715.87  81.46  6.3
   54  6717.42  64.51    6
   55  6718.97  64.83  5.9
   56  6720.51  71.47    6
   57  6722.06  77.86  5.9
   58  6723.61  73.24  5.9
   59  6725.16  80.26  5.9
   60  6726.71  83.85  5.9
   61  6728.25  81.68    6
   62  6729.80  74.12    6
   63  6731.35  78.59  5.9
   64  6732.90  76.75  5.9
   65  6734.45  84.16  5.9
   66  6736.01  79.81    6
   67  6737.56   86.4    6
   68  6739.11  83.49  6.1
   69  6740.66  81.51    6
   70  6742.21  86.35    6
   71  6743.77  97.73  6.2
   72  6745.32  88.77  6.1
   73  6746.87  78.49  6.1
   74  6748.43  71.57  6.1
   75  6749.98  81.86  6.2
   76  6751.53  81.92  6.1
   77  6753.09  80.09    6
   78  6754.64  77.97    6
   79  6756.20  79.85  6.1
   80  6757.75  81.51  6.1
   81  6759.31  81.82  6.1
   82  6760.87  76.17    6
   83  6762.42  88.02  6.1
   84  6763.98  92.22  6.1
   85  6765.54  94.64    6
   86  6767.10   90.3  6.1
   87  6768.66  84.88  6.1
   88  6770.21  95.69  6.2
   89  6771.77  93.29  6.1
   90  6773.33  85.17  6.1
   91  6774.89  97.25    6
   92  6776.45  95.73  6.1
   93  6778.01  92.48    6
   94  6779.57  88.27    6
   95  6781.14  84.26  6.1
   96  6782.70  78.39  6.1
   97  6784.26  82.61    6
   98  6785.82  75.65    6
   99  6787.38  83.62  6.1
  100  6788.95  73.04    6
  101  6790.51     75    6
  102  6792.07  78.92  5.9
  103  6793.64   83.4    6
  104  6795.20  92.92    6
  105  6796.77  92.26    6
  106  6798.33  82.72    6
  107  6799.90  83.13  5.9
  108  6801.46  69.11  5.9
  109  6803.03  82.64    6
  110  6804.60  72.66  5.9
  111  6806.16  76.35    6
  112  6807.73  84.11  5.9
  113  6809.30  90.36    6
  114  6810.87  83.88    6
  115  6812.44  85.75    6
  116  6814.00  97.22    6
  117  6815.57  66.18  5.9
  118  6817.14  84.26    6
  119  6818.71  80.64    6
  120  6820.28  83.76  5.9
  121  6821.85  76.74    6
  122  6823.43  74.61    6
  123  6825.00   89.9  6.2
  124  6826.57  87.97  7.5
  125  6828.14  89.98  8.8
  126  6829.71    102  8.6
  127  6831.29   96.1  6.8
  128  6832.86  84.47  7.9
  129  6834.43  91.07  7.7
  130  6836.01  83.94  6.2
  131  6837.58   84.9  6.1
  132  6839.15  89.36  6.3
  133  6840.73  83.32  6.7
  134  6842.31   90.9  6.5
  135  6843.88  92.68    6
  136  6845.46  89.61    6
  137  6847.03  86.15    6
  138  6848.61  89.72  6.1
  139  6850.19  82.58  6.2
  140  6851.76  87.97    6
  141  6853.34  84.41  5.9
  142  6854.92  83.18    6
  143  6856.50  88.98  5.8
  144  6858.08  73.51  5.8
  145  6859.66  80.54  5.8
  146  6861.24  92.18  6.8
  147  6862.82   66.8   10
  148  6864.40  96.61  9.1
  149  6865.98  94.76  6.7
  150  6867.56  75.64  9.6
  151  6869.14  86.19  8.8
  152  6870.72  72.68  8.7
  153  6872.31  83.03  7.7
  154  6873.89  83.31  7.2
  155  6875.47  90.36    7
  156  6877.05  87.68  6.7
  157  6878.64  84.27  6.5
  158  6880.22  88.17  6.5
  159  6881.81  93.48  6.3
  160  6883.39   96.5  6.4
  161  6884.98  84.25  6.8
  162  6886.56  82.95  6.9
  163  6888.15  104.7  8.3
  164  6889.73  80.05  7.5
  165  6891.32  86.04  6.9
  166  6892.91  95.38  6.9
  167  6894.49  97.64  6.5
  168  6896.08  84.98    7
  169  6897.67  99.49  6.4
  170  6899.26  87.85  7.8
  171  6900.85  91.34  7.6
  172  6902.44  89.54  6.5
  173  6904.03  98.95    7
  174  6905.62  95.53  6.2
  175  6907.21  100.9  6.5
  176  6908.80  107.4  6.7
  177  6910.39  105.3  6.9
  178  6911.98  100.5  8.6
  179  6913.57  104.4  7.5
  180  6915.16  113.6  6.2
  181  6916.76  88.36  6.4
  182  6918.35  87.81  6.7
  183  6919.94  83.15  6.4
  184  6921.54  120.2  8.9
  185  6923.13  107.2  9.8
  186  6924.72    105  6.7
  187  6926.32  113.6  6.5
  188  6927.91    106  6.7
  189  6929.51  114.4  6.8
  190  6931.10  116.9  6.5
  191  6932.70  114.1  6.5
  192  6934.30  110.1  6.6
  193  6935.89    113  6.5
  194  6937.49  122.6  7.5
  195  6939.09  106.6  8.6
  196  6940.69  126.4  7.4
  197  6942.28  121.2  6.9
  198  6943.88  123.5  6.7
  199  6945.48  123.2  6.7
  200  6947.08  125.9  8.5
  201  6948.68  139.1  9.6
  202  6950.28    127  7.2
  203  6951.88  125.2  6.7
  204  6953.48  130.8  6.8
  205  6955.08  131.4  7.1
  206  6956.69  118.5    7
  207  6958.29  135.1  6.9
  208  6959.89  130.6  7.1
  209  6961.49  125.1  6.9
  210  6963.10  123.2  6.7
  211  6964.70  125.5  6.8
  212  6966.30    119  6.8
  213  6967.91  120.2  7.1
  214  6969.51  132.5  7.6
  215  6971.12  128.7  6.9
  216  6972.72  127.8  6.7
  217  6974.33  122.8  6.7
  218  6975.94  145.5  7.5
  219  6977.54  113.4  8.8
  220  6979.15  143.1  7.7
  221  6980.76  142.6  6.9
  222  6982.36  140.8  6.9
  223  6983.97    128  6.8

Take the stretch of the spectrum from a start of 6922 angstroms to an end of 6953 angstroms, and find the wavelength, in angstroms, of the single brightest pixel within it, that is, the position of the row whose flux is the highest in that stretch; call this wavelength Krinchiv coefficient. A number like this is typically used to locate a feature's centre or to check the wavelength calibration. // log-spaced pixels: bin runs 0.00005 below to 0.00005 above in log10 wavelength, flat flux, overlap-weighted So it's 6948.68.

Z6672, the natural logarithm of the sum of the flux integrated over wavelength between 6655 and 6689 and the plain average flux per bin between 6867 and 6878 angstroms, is 8.12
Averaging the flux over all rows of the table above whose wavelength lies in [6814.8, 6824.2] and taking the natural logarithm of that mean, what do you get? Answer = 4.35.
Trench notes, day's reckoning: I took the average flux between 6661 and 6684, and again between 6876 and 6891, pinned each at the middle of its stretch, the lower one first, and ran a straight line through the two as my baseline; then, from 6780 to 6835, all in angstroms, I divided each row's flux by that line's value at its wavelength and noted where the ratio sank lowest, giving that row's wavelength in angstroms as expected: 6815.57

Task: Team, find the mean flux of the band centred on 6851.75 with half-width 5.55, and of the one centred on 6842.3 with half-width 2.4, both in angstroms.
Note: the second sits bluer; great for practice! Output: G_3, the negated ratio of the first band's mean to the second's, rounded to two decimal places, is -0.97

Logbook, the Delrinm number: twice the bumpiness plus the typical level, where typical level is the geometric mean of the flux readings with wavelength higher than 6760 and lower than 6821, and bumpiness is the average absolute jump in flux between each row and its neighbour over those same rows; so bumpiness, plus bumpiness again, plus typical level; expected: 98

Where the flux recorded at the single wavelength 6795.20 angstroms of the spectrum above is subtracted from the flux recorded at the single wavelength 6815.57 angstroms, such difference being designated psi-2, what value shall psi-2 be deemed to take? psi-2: -27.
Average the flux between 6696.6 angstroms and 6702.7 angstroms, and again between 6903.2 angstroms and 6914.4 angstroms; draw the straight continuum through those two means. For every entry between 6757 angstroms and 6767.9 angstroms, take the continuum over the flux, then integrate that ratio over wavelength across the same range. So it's 12.0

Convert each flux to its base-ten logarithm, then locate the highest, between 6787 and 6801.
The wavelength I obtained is 6795.20 angstroms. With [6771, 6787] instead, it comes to 6774.89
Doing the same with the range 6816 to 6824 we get 6817.14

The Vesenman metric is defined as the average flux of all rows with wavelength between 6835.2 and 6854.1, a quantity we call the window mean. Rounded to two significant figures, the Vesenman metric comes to 87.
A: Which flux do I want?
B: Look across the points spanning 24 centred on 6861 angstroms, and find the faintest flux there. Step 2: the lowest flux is 66.8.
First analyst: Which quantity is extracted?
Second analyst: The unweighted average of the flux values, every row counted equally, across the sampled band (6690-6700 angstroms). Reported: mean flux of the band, 86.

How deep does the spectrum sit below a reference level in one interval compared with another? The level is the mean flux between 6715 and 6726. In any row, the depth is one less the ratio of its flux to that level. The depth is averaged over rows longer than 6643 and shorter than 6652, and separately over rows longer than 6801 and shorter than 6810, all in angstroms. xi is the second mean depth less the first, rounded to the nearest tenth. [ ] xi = 0.3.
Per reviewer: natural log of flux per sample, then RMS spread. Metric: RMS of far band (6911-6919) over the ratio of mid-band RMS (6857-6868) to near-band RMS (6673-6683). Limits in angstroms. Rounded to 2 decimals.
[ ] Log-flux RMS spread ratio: 4.77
